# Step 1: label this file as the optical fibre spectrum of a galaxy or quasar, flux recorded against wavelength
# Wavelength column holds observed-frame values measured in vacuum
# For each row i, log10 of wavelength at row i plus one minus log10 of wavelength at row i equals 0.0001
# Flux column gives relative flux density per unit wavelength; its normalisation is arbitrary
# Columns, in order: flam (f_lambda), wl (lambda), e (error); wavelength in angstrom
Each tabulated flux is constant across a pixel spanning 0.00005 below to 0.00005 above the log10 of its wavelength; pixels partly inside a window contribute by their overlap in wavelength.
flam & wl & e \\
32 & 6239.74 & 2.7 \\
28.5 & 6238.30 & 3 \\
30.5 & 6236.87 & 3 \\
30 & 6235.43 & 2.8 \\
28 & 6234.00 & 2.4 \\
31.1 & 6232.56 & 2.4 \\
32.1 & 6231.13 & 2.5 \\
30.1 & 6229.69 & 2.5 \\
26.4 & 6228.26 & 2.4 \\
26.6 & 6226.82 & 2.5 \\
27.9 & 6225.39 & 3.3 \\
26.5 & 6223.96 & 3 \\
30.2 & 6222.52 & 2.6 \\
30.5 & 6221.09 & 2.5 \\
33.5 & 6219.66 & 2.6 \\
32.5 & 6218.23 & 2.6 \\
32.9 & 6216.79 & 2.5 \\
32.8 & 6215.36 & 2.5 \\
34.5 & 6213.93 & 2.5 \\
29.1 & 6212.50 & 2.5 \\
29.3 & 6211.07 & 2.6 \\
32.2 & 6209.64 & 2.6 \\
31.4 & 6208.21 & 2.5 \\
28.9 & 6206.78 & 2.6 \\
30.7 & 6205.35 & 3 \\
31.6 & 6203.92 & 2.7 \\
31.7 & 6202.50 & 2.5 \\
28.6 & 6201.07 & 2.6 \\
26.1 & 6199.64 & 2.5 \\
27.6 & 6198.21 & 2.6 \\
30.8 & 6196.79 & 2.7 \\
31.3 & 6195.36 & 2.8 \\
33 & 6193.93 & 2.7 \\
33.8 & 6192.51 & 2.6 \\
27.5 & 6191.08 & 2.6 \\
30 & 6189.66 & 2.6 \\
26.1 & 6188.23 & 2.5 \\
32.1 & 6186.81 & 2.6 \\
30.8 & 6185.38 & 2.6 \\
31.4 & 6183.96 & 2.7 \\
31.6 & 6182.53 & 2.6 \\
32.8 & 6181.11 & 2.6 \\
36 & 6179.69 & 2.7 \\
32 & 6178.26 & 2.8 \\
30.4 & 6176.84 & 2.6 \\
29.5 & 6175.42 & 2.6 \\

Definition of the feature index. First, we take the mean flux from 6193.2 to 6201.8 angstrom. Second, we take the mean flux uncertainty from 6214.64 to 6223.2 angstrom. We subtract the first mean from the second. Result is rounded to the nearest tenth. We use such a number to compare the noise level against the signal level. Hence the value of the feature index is -27.0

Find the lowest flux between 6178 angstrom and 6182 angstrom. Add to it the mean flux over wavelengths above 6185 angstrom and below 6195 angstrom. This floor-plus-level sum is 62.5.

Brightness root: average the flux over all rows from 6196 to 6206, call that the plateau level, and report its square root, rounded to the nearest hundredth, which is 5.44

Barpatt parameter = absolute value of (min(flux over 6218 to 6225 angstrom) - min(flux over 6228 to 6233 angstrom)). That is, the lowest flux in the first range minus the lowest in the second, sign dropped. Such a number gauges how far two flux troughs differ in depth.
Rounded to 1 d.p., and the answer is 0.1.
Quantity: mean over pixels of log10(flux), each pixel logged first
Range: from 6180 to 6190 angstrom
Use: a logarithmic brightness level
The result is 1.49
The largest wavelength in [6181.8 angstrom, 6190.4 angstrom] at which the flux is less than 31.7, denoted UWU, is 6189.66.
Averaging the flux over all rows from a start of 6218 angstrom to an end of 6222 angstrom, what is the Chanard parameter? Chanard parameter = 32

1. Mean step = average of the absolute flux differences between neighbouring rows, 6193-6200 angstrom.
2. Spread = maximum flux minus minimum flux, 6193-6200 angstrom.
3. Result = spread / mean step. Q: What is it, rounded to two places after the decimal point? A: 4.00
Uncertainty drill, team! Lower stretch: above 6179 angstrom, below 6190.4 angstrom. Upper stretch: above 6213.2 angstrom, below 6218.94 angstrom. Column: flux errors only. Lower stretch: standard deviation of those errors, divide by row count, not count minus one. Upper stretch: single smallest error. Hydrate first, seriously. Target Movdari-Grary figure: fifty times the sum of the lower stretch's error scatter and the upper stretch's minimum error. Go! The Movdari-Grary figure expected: 128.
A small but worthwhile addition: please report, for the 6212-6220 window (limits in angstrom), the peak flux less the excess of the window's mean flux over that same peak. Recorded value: 36.4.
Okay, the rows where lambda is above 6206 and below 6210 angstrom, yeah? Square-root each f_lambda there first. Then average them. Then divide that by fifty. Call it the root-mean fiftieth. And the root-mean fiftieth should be 0.111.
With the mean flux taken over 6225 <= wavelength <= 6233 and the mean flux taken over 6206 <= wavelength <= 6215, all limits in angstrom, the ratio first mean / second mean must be 0.94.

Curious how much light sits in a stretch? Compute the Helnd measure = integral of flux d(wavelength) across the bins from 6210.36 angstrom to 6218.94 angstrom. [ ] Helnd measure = 273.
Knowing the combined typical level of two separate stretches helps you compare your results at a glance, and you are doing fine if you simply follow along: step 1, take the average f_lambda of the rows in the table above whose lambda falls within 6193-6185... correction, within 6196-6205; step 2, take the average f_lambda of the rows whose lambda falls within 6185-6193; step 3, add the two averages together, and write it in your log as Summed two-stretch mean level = 59.4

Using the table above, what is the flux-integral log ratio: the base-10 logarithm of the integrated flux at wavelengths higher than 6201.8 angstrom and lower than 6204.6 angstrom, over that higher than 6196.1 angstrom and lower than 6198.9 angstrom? 0.04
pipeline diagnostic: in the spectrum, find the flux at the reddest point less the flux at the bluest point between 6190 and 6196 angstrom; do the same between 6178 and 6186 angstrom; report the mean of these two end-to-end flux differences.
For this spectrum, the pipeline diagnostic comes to 1.3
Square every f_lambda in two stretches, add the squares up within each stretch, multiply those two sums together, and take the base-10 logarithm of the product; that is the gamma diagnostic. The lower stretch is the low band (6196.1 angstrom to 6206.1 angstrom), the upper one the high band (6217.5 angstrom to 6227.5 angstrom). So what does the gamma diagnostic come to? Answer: 7.58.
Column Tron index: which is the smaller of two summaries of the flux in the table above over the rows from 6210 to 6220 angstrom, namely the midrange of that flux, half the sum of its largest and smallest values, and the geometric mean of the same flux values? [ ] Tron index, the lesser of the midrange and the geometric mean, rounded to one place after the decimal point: 31.8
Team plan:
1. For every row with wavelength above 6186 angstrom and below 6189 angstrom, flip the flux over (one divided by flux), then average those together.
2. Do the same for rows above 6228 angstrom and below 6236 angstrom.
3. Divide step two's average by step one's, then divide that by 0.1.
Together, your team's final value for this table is 9.8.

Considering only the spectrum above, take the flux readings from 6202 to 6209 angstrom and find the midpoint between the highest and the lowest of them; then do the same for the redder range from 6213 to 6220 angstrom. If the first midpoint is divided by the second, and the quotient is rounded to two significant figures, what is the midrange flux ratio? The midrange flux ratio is 0.90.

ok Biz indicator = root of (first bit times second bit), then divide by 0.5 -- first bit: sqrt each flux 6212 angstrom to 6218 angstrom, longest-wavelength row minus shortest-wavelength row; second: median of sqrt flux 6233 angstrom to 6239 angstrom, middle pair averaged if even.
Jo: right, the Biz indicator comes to 2.7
